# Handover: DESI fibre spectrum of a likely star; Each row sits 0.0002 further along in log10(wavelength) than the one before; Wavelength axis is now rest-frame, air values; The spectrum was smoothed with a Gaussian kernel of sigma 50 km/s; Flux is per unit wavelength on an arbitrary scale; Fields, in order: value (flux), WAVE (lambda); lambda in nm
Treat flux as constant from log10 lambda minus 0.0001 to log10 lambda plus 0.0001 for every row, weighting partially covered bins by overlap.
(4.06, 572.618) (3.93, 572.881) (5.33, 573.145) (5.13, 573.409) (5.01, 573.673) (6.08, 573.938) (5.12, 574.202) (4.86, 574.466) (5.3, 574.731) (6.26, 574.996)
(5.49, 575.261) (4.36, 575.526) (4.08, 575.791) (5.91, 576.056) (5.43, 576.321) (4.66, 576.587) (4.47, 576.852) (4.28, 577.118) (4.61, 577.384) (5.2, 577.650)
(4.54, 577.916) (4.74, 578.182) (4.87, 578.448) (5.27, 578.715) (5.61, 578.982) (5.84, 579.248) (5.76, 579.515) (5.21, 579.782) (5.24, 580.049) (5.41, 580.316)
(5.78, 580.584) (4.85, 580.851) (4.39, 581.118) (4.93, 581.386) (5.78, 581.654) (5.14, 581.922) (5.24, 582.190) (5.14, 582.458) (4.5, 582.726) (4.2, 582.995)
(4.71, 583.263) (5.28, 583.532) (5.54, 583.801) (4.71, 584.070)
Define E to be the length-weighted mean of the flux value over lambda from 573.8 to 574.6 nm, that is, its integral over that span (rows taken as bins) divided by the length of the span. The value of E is 5.35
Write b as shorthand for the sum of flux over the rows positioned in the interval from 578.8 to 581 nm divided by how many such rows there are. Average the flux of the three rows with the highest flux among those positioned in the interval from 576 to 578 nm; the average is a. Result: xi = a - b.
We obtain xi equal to 0.1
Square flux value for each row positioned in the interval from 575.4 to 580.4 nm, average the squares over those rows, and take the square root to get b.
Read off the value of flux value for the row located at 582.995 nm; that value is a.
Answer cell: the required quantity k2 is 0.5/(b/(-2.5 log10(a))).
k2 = -0.154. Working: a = 4.2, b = 5.06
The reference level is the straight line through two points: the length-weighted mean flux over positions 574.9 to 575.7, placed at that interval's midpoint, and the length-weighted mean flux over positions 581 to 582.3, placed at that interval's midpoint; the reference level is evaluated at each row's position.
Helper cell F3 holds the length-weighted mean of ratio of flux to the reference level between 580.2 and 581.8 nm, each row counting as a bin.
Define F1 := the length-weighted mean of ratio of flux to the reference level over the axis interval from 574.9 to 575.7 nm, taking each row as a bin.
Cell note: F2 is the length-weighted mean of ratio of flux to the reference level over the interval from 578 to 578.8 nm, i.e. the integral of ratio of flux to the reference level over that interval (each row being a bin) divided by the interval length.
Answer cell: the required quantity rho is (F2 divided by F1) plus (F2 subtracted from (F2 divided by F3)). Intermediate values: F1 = 1.00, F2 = 0.95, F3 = 1.01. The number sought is 0.94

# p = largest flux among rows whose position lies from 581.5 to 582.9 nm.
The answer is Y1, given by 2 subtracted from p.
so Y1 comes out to 3.8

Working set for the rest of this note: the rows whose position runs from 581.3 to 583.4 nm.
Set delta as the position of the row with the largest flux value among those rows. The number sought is 581.654 nm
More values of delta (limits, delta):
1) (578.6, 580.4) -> 579.248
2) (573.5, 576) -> 574.996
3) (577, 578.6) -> 577.650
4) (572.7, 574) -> 573.938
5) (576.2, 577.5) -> 576.321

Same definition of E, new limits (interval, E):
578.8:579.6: 5.71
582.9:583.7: 4.79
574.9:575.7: 5.26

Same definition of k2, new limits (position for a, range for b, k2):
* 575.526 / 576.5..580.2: -0.158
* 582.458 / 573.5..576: -0.170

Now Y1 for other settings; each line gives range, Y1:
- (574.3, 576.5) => 4.3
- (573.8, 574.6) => 4.1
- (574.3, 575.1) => 4.3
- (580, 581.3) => 3.8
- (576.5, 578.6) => 3.2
